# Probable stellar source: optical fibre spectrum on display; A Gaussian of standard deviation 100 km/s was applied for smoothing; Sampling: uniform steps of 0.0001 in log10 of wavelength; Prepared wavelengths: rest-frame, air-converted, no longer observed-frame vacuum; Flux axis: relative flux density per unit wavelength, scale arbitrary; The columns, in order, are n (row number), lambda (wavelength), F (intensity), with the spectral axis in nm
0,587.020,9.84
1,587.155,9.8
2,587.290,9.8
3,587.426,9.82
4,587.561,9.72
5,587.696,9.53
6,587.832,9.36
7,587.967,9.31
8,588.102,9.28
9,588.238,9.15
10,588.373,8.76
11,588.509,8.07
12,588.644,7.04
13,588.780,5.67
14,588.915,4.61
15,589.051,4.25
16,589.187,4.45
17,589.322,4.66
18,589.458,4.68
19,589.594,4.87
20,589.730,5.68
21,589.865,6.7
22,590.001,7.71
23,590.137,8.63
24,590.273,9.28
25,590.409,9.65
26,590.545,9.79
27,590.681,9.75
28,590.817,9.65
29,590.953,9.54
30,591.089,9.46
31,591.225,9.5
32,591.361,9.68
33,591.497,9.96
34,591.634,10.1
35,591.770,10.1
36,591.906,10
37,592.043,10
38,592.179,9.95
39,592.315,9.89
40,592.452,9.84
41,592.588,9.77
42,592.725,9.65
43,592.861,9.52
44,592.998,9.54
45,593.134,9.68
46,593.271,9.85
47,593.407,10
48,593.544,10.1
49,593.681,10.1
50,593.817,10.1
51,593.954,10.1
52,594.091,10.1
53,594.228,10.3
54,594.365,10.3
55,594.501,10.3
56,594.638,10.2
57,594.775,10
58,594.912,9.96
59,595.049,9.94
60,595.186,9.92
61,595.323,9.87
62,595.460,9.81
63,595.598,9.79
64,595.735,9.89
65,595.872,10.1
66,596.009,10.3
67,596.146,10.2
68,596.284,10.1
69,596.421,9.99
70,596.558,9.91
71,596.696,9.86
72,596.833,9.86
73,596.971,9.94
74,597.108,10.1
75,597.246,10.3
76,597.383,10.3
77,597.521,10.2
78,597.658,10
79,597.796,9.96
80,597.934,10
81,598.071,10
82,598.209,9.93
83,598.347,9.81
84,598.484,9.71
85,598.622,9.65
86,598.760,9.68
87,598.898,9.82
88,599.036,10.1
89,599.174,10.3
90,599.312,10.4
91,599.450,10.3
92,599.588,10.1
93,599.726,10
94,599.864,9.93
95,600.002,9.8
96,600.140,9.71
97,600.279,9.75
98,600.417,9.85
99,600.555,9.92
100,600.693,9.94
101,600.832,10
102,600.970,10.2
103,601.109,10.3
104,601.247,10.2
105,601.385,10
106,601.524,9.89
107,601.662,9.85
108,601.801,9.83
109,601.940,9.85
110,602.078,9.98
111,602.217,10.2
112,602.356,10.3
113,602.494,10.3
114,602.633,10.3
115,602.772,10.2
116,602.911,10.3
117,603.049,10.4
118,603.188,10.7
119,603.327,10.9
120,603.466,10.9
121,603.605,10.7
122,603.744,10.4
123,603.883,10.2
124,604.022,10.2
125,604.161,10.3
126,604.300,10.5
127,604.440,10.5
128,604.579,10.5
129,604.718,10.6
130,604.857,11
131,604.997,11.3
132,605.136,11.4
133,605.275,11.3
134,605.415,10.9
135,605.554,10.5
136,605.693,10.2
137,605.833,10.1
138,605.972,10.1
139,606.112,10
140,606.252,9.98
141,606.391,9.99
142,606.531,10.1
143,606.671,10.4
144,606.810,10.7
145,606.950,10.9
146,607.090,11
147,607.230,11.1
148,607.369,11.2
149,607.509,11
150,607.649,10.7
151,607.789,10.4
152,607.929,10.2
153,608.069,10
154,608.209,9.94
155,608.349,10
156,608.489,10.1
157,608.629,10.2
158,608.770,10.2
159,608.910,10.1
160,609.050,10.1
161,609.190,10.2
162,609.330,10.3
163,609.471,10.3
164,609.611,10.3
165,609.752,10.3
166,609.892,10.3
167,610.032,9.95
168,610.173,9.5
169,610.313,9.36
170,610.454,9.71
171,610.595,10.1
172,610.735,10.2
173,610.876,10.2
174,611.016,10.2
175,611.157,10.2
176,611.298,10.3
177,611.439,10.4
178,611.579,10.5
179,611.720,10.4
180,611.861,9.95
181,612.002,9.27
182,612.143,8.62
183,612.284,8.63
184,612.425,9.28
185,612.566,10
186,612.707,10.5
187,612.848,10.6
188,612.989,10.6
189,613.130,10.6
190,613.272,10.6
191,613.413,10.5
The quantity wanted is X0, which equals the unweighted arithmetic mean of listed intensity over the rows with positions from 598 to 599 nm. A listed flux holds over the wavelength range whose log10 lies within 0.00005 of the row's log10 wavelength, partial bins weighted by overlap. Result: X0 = 9.8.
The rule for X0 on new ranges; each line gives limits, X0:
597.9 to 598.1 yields 10.0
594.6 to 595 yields 10.1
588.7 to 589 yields 5.1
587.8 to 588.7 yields 8.7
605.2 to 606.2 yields 10.4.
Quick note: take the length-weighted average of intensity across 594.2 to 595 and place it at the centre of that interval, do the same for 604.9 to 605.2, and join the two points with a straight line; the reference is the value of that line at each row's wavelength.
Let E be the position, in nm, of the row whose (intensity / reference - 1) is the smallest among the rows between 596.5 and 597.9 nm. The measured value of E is 596.833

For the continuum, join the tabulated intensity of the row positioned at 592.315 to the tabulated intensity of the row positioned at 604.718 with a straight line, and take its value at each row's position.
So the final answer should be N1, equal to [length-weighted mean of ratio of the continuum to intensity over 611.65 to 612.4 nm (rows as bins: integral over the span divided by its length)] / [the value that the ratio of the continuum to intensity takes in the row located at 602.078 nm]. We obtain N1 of 1.13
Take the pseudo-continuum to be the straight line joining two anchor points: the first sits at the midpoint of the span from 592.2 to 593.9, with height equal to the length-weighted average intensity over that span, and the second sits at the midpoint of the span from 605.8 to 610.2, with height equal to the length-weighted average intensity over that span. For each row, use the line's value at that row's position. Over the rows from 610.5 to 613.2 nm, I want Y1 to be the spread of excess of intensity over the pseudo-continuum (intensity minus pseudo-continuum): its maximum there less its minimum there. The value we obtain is 2.0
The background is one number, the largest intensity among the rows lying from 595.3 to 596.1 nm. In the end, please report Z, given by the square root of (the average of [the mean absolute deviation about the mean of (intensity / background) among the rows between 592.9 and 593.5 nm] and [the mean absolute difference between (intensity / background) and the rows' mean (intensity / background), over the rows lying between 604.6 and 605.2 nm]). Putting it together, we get 0.14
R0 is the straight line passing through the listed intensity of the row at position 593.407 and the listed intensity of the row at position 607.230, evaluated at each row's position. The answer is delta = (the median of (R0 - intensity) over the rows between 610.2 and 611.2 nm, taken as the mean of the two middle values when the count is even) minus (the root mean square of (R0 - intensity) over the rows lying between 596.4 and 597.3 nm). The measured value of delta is 0.9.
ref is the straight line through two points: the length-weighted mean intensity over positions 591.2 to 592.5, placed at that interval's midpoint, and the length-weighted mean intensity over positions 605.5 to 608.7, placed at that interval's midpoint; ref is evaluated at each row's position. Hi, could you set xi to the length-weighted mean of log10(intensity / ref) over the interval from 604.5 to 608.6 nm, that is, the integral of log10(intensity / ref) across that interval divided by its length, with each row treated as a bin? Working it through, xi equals 0.007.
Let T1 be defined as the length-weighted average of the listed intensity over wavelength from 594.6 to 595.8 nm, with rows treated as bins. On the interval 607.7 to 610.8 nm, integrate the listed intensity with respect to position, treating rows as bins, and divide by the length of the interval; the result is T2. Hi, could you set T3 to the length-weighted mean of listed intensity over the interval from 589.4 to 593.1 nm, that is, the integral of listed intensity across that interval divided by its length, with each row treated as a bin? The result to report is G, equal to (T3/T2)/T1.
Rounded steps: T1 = 9.9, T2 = 10.1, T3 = 9.0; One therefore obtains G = 0.090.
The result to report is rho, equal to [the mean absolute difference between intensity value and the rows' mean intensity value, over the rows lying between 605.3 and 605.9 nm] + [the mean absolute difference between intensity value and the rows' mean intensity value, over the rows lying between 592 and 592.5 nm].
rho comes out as 0.33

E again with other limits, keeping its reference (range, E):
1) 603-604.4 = 604.022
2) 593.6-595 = 594.912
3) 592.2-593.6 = 592.861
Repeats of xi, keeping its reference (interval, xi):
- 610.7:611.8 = -0.009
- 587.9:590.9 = -0.145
